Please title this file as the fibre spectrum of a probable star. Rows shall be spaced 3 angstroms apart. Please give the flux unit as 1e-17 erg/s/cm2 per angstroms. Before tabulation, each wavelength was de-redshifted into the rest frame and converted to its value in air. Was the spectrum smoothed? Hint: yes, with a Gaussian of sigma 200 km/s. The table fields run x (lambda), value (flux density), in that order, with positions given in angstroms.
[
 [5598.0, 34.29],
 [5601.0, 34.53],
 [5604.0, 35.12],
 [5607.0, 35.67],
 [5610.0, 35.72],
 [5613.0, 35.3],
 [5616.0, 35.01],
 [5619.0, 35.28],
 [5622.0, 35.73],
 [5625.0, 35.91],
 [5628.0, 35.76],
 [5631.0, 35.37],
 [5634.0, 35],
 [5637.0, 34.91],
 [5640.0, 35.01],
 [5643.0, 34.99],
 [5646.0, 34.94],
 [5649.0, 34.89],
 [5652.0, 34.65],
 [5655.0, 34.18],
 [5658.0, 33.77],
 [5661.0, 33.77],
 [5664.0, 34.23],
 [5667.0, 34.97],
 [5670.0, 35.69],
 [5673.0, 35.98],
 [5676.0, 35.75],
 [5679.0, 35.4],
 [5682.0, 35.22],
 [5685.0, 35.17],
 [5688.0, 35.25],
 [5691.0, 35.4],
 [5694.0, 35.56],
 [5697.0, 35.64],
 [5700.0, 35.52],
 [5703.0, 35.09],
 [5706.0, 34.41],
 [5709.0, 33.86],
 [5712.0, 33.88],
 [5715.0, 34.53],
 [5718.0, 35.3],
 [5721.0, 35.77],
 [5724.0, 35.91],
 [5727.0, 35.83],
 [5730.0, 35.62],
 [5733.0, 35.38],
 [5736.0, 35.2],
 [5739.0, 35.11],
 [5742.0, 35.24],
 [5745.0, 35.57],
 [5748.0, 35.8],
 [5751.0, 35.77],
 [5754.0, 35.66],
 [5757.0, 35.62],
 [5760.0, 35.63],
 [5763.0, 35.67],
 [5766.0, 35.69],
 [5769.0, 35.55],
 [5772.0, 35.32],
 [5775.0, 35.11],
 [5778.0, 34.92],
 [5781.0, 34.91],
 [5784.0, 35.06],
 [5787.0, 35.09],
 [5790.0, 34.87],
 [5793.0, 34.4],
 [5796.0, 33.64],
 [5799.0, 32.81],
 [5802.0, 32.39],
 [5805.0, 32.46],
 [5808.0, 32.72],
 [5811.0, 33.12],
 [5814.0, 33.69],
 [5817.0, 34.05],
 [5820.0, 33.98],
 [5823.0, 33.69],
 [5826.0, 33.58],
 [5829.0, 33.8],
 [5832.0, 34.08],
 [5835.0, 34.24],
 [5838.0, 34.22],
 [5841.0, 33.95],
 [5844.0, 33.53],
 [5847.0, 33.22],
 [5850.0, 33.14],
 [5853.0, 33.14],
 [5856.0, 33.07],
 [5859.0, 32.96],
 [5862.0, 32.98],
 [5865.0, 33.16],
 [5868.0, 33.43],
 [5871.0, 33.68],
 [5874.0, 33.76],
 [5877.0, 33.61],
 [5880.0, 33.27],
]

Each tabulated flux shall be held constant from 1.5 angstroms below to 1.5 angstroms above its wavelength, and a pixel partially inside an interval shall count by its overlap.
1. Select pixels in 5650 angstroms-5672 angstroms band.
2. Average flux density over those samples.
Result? 34.5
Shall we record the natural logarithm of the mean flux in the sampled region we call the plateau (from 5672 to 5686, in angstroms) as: 3.57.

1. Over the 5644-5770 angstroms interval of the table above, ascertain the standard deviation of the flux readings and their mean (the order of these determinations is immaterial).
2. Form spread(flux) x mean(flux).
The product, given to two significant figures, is 22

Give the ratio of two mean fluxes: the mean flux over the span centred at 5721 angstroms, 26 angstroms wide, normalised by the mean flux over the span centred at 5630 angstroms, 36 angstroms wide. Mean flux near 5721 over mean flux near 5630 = 1.00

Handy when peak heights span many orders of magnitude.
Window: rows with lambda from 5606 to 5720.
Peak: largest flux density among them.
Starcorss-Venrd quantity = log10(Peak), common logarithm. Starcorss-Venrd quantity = 1.56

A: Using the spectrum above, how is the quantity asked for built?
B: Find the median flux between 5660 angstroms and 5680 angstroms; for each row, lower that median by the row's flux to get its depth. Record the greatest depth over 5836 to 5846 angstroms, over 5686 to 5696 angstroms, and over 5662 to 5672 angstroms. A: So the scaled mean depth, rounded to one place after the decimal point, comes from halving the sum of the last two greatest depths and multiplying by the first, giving 1.2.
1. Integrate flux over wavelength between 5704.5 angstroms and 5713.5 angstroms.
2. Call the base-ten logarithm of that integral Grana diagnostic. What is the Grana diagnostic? 2.49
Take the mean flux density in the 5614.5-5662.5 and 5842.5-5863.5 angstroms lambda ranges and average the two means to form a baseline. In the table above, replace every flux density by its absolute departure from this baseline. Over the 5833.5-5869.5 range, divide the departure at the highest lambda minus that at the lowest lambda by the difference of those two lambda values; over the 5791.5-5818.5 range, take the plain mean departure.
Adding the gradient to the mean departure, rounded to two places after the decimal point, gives 0.89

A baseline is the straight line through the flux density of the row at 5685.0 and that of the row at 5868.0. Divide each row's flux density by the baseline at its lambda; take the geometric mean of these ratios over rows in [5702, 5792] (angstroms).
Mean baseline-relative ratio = 1.02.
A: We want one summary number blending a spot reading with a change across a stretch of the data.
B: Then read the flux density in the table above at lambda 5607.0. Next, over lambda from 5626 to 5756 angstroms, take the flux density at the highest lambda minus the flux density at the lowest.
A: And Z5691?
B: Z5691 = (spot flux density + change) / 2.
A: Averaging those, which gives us 17.8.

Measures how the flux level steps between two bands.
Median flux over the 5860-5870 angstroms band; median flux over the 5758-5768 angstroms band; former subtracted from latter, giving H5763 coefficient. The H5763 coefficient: 2.5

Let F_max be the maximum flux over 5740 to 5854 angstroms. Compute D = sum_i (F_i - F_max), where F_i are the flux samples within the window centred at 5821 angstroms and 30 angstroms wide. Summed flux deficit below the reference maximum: -21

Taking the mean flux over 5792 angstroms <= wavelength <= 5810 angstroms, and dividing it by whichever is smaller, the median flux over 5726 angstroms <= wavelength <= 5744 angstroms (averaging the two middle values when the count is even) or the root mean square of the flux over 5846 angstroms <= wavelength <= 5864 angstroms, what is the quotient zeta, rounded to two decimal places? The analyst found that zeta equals 1.00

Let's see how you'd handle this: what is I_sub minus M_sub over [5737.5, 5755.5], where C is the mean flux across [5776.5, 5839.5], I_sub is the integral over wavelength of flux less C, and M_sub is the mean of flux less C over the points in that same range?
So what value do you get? 28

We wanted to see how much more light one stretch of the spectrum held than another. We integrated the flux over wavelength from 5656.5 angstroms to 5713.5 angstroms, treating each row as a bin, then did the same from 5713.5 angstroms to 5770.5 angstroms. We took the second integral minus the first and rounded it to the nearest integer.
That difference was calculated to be 31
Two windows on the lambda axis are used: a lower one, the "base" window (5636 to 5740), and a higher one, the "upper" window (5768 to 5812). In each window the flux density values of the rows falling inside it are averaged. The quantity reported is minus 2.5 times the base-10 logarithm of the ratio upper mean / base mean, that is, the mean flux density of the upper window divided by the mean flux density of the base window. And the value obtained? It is 0.03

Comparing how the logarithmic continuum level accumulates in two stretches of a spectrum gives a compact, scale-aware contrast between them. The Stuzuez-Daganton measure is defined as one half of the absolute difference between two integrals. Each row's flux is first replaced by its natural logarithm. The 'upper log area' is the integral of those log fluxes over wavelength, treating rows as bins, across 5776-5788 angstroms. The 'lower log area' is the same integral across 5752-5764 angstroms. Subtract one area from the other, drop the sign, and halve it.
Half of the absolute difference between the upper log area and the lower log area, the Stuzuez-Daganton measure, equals 0.11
